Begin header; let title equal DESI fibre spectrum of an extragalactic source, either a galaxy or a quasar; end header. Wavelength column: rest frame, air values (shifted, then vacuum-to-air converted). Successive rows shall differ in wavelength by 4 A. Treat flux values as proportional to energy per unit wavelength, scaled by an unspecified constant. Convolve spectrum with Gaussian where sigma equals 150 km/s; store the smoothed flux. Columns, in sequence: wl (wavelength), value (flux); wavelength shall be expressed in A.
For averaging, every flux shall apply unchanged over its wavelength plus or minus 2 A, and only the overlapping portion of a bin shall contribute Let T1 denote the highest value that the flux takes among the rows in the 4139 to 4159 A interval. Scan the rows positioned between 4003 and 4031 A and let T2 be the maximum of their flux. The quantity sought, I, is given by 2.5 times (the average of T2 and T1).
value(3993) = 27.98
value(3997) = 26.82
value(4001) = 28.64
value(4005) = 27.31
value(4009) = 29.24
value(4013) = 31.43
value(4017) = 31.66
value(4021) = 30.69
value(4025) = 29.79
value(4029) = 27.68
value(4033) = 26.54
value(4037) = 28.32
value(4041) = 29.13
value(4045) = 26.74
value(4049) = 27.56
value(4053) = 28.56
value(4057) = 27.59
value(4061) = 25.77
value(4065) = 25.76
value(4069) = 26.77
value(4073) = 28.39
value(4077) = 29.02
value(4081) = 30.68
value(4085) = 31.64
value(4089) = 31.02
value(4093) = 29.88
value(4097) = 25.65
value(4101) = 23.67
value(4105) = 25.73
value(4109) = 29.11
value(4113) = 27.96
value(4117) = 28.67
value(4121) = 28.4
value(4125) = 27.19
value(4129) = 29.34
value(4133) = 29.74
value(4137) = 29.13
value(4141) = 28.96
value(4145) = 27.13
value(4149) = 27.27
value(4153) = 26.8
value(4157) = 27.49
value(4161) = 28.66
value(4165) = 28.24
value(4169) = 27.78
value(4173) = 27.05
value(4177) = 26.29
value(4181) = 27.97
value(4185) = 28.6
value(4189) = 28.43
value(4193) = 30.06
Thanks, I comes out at 75.8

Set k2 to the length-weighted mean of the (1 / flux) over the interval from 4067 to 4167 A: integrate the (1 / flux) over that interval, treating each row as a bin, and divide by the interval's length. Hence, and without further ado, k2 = 0.0355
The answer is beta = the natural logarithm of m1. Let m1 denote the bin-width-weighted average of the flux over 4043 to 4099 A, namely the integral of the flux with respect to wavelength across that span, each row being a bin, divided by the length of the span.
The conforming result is 3.34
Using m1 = 28.2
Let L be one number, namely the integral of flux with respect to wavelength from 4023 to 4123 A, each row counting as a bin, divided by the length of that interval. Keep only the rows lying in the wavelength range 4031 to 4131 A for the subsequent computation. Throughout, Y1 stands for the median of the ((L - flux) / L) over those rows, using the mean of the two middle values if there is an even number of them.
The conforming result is -0.01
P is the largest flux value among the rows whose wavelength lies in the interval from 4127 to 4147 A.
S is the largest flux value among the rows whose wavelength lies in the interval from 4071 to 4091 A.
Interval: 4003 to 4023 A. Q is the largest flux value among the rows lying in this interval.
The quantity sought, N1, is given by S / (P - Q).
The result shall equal -16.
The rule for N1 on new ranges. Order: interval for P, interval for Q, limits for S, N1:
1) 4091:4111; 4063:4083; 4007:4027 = -40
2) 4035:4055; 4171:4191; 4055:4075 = 54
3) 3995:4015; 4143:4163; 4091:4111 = 11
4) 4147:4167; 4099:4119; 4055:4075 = -63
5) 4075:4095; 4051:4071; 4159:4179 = 9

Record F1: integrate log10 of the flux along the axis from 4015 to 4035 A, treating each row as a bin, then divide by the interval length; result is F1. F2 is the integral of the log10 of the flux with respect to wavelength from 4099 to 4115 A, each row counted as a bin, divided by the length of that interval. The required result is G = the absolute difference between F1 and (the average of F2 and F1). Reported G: 0.0209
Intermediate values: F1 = 1.47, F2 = 1.42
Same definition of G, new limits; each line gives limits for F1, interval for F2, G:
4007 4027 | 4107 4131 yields 0.0156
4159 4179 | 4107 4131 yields 0.0065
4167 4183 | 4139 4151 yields 0.0040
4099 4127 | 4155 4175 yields 0.0052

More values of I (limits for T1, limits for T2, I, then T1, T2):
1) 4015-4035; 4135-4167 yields 76.0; 31.66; 29.13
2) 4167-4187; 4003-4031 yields 75.3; 28.6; 31.66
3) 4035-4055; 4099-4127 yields 72.8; 29.13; 29.11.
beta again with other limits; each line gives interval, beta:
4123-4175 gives 3.33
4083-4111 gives 3.34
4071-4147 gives 3.35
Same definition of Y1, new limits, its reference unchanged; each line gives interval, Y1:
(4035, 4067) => 0.02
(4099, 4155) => -0.01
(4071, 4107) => -0.04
